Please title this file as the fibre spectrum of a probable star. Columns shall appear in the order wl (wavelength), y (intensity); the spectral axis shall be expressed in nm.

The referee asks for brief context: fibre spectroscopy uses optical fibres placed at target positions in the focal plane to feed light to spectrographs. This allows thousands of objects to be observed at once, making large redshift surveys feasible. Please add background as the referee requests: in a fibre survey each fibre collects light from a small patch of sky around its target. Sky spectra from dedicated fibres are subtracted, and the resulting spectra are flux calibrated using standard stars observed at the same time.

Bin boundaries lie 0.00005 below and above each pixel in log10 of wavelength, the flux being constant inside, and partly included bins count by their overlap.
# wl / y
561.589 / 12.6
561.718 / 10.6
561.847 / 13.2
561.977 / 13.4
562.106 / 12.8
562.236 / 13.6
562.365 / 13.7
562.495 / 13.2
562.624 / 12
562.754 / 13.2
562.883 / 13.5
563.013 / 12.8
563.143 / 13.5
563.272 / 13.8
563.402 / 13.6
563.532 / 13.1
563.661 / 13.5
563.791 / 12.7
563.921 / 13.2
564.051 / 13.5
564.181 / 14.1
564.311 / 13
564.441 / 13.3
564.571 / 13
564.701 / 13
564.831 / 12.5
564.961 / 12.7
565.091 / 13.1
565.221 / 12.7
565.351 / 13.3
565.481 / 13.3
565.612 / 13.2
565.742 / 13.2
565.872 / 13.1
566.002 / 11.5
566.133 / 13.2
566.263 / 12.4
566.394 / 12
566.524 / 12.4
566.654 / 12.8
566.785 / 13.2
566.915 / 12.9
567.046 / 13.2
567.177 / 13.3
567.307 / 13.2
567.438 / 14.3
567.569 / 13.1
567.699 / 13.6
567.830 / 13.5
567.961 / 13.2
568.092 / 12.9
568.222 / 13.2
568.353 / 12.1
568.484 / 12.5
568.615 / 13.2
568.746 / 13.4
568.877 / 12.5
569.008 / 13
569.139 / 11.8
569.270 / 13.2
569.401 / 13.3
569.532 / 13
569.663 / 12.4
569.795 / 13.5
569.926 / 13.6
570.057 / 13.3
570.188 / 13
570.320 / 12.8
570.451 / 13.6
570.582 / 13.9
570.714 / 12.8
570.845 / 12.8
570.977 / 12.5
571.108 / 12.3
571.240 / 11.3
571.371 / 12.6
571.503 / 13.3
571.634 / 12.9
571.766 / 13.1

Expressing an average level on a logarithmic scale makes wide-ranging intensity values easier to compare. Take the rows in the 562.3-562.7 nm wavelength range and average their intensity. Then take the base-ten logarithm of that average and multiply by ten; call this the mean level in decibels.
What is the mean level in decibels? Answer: 11.1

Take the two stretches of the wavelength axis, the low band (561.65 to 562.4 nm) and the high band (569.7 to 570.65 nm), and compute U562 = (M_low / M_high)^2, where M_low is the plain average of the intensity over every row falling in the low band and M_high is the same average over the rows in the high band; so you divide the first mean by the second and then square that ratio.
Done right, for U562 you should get 0.93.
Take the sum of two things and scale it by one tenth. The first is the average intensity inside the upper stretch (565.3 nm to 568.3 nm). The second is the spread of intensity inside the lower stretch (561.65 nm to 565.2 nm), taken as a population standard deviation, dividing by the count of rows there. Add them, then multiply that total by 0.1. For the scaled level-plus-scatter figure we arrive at 1.37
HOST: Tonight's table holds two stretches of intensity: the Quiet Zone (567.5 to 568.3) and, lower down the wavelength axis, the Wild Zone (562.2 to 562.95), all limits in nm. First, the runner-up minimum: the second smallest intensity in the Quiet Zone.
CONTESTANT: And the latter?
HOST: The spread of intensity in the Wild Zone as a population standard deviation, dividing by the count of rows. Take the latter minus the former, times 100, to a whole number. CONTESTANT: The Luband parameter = -1253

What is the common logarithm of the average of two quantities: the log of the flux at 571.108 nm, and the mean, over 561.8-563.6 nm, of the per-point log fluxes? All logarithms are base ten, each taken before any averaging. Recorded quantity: 0.044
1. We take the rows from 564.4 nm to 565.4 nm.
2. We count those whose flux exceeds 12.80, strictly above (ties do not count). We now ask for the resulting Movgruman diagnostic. 5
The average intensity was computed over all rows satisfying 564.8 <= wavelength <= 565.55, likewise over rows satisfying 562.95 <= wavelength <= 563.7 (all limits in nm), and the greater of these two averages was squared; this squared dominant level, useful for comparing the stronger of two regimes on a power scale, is 179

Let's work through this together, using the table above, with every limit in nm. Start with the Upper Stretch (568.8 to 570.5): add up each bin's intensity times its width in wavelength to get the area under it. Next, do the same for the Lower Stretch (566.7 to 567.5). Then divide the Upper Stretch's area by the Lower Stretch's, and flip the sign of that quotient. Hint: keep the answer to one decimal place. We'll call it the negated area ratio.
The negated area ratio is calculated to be -2.1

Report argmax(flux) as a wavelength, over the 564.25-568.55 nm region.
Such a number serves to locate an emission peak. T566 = 567.438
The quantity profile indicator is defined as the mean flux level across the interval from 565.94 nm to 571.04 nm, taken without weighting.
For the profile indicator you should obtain 13.0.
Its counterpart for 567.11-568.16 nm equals 13.4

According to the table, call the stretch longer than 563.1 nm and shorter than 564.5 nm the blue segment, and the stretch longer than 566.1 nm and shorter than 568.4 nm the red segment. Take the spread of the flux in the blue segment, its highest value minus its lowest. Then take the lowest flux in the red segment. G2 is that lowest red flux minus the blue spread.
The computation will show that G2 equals 10.6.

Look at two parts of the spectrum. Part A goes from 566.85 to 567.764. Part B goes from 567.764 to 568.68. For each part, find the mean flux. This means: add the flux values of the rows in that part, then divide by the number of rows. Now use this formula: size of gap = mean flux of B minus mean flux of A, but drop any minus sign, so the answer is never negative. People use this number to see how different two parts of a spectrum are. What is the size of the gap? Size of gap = 0.43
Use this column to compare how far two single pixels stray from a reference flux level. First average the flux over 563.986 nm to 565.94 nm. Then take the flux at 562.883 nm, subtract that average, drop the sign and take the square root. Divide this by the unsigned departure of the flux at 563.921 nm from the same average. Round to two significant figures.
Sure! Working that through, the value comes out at 9.1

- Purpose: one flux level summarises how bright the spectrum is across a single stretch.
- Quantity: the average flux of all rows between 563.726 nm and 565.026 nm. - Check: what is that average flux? 13.1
